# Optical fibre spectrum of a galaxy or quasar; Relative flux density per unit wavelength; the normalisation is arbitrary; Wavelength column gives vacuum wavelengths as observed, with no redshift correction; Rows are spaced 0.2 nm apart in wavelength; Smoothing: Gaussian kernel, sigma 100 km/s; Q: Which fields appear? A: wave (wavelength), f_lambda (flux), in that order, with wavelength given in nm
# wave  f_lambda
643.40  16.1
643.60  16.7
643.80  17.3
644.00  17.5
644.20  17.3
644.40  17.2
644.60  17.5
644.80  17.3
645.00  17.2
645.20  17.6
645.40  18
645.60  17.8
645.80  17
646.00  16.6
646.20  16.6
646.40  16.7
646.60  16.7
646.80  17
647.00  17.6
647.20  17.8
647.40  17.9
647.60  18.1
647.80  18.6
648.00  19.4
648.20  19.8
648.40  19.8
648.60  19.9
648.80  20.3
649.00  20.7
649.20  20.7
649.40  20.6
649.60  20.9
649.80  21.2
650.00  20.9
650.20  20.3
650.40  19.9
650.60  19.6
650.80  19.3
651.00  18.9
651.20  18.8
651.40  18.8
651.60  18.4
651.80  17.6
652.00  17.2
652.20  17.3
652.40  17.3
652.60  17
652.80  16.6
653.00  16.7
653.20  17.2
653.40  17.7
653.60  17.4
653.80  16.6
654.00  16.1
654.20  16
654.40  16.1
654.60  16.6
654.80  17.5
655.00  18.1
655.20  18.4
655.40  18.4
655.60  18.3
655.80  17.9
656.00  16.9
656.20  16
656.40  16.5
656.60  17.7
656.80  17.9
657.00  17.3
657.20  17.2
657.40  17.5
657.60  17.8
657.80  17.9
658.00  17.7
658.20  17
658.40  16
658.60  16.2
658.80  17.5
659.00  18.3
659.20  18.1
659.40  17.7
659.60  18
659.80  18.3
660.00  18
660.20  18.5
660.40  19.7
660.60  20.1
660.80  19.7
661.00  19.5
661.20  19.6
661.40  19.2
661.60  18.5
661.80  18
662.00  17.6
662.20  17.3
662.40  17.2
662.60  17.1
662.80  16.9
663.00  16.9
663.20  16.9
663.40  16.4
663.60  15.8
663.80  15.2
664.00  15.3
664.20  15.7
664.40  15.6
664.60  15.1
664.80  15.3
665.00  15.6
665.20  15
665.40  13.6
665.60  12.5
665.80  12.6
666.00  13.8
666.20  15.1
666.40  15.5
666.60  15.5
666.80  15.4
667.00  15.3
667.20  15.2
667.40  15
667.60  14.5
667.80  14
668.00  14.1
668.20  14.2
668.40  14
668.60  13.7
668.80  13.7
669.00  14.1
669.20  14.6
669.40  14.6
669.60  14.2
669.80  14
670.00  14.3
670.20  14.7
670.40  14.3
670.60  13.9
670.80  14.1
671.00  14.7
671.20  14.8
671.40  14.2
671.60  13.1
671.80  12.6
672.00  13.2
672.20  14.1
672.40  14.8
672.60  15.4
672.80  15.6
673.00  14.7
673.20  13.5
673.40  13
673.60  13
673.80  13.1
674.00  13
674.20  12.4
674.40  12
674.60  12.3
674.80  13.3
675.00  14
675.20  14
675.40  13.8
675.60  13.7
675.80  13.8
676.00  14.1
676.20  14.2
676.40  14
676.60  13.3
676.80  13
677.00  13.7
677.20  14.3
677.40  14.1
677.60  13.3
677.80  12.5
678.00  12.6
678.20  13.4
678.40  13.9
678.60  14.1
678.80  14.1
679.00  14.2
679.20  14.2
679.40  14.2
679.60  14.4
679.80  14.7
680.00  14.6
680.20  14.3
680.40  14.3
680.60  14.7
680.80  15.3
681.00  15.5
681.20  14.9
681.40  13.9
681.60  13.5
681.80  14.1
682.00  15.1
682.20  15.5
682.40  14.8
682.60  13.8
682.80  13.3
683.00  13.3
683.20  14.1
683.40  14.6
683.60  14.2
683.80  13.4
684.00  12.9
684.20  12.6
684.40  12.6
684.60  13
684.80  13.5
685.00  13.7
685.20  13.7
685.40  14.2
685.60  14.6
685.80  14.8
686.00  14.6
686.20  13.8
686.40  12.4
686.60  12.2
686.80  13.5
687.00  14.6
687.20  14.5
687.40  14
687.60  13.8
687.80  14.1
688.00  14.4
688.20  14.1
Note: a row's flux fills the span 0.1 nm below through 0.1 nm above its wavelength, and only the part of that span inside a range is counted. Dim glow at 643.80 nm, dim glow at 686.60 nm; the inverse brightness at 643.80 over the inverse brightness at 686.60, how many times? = 0.71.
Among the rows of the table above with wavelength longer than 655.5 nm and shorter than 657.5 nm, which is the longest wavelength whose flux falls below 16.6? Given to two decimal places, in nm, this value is 656.40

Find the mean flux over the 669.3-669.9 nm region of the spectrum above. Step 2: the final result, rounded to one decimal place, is 14.3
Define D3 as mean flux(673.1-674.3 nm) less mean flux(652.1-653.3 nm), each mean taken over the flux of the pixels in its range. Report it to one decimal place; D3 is -4.0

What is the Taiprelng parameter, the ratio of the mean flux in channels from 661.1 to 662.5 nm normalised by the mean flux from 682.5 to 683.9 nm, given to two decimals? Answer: 1.32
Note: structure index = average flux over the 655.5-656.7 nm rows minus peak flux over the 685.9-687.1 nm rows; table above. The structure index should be 2.6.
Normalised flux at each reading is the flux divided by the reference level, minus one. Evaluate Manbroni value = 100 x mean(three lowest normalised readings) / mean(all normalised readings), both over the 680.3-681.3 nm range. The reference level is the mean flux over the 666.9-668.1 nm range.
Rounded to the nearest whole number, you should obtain -19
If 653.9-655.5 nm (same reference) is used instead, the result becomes 56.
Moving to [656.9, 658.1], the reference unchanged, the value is 92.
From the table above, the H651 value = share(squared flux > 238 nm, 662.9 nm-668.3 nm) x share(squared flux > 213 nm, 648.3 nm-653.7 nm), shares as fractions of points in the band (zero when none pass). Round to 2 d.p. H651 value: 0.33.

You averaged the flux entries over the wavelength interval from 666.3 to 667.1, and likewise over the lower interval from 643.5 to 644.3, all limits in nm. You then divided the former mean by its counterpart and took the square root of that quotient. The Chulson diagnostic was 0.95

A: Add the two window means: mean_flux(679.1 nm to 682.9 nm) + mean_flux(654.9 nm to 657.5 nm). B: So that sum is 32.0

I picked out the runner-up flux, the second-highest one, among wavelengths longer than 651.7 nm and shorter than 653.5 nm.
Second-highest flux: 17.6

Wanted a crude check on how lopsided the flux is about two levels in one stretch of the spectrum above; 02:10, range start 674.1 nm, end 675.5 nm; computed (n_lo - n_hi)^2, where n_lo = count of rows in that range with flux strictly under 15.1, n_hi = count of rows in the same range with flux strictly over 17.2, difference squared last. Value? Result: 49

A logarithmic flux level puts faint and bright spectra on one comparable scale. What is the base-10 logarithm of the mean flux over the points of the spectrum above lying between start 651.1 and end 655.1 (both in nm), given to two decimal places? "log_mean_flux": 1.24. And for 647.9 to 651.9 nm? 1.30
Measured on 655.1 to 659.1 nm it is 1.24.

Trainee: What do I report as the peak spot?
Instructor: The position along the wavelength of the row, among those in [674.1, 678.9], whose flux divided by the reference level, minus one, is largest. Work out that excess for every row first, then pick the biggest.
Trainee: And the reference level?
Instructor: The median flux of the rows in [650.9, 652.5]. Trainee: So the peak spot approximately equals 677.20 nm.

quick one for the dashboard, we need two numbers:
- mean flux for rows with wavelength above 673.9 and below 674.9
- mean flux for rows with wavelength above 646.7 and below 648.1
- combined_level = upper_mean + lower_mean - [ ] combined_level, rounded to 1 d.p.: 30.7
